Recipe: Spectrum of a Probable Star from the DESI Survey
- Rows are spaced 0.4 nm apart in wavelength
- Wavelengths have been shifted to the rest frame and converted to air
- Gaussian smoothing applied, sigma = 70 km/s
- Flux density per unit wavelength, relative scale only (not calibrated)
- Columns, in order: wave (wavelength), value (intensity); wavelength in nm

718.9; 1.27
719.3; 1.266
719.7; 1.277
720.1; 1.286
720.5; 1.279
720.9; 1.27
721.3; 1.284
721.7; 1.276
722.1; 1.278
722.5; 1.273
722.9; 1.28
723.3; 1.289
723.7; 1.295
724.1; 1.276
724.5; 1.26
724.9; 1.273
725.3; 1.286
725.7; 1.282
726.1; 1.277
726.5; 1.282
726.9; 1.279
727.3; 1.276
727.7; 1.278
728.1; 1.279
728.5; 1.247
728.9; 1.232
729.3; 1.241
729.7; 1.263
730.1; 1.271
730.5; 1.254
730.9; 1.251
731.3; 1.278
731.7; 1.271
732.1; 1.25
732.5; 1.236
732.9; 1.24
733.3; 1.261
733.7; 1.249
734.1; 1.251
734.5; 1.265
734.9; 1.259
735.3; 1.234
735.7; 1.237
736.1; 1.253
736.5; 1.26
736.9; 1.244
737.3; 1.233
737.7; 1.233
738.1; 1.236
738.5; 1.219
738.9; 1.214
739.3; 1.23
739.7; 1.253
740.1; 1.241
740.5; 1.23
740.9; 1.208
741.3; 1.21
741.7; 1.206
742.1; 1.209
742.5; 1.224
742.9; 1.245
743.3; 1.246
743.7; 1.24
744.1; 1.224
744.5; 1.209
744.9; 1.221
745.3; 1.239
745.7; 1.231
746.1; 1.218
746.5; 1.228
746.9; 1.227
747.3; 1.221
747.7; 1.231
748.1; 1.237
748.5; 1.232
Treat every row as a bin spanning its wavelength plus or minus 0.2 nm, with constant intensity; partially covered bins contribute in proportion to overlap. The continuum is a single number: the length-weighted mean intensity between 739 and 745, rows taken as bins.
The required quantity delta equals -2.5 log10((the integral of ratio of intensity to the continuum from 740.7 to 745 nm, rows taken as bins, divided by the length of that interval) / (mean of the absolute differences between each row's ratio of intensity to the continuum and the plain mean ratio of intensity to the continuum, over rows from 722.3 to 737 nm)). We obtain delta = -4.79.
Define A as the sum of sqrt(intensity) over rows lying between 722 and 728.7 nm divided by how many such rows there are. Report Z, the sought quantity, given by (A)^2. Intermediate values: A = 1.13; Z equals 1.28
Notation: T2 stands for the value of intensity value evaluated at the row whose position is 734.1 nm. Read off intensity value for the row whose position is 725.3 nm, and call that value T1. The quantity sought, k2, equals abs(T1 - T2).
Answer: 0.035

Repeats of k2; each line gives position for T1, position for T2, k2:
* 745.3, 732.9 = 0.001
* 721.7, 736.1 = 0.023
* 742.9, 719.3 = 0.021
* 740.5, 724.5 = 0.030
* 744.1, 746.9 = 0.003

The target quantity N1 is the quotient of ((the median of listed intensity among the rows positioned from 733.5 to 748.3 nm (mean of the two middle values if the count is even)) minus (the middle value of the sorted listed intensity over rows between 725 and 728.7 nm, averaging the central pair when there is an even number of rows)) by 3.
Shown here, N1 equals -0.015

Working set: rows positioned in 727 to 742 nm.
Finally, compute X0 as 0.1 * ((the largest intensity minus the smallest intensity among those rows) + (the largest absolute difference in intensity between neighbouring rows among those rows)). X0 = 0.0105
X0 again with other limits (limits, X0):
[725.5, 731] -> 0.0082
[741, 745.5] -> 0.0061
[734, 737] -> 0.0056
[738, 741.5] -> 0.0068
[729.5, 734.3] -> 0.0069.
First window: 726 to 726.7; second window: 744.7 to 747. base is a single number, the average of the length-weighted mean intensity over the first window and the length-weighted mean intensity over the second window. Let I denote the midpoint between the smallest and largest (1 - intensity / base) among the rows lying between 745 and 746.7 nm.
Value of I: 0.020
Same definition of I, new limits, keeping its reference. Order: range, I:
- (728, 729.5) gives -0.002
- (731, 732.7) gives -0.003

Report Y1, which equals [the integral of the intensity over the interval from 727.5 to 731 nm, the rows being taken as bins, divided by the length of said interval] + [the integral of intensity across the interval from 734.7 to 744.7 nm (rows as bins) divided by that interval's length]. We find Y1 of 2.49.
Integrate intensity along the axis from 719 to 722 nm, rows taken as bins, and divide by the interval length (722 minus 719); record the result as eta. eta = 1.28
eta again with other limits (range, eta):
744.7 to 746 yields 1.23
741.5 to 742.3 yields 1.21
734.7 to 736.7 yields 1.25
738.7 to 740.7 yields 1.23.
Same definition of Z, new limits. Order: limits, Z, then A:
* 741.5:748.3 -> 1.23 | 1.11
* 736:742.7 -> 1.23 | 1.11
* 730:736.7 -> 1.25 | 1.12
